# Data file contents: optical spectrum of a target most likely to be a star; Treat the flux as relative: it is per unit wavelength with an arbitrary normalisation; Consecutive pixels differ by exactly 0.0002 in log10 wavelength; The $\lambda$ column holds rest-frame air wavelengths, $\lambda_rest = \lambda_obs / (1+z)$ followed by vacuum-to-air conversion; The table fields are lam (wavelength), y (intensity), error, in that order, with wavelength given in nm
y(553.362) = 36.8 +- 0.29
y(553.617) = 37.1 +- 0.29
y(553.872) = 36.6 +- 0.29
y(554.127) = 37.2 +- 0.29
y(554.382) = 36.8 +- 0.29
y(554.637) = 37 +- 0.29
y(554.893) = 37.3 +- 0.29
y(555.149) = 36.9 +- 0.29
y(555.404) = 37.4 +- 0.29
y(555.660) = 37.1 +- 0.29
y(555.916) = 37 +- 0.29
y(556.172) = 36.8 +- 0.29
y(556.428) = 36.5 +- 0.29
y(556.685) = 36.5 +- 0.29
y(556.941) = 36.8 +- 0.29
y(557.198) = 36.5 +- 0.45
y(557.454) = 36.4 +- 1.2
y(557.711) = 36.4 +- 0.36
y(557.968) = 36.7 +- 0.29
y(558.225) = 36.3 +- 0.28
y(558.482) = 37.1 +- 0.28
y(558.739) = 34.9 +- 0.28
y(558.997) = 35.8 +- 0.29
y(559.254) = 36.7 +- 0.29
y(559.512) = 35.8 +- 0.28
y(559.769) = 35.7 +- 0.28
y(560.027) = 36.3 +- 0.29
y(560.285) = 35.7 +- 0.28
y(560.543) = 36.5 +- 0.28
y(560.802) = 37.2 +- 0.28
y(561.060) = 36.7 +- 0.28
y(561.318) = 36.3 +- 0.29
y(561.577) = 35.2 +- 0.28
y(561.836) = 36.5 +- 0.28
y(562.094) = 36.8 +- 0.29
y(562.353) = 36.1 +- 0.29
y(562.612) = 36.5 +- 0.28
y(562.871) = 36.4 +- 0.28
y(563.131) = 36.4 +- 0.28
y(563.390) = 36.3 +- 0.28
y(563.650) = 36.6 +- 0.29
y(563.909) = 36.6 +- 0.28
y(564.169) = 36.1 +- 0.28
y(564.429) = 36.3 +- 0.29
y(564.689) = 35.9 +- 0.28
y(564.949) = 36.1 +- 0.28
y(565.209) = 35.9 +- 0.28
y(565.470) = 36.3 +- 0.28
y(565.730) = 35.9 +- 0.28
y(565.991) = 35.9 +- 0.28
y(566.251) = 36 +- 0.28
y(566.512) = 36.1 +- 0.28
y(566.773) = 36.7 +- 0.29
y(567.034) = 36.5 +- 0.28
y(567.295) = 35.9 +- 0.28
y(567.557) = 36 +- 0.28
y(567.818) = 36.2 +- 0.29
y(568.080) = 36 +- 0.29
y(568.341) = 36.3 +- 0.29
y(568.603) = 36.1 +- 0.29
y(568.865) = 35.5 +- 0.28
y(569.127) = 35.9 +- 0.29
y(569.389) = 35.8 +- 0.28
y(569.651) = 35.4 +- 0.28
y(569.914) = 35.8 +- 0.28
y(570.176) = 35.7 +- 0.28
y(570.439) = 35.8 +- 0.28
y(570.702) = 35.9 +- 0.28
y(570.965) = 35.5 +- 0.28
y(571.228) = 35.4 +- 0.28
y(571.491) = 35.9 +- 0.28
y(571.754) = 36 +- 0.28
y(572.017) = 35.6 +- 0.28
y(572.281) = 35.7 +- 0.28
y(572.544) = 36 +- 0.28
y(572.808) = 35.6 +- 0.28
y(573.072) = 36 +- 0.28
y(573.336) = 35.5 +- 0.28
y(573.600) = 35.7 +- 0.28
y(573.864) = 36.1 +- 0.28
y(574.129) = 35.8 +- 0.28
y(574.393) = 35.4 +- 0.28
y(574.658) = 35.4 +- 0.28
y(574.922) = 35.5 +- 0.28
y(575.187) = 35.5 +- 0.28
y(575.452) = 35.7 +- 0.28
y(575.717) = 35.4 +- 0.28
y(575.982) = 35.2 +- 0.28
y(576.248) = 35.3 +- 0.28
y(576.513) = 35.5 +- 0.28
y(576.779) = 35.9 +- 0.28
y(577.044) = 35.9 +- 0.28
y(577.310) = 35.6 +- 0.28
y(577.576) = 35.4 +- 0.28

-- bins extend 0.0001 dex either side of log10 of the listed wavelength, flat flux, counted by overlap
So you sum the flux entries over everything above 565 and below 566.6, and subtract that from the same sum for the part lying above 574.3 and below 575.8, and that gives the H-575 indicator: -3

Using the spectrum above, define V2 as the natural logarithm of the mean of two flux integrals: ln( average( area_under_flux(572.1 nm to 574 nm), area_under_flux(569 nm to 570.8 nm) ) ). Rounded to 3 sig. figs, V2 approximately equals 4.19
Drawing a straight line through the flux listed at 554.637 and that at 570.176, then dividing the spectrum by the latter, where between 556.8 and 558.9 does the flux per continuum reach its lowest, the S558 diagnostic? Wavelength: 558.739 nm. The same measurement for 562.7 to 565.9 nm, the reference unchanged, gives 564.689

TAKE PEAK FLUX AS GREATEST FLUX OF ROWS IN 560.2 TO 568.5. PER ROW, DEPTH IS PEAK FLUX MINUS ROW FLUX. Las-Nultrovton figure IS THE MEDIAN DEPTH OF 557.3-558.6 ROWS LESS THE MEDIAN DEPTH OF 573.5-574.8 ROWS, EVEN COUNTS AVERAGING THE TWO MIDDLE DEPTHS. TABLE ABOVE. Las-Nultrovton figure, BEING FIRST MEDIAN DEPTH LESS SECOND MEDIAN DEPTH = -0.70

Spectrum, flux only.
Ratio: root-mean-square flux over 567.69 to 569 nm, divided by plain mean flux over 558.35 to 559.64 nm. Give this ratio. 0.999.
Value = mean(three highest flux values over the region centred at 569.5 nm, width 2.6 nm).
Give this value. 36.1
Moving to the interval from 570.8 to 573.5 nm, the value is 36.0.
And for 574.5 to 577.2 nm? 35.8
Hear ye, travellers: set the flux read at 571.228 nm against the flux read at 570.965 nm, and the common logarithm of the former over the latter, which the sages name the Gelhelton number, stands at -0.0012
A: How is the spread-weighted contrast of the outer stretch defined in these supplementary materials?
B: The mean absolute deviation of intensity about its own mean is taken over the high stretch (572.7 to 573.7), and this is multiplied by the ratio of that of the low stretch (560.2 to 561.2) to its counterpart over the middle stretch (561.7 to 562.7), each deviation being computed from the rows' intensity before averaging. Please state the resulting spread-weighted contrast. 0.34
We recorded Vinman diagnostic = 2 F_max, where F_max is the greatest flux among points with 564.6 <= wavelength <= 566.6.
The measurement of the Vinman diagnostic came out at 72.6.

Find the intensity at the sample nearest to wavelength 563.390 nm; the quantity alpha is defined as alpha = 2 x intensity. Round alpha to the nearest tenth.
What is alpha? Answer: 72.6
